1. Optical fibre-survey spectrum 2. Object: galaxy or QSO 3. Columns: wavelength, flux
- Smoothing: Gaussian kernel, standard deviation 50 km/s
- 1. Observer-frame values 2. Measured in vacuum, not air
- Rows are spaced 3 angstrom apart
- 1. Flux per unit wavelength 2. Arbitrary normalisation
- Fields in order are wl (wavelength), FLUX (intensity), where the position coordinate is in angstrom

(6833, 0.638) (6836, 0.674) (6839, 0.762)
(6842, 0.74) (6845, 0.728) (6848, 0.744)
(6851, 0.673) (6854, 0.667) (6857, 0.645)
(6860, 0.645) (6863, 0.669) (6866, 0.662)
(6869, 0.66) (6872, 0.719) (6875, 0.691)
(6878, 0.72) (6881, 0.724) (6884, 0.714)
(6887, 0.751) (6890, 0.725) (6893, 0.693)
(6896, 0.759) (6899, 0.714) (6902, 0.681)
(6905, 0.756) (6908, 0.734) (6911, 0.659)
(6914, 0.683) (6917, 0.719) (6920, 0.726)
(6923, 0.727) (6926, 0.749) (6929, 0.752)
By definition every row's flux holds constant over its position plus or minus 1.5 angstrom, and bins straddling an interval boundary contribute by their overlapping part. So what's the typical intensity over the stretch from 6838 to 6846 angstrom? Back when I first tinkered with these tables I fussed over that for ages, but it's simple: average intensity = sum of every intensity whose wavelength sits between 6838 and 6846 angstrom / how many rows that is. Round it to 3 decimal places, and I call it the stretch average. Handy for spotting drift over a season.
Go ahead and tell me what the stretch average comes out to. 0.743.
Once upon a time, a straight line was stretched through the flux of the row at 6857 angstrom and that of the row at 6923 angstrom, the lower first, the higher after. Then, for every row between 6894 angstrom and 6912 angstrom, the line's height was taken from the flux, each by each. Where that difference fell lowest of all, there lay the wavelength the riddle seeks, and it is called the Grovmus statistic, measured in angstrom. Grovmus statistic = 6911 angstrom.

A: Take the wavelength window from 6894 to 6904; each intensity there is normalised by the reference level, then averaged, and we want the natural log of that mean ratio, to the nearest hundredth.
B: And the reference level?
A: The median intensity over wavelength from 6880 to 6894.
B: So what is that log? -0.01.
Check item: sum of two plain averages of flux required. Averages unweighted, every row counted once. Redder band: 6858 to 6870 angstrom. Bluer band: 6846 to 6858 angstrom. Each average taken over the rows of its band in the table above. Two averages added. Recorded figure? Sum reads 1.34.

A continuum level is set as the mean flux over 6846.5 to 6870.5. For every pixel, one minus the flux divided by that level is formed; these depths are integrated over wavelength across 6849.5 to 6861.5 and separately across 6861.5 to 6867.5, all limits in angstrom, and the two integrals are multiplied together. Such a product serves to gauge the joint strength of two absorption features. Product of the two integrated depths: 0.0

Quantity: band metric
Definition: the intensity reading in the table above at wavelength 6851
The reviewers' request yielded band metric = 0.673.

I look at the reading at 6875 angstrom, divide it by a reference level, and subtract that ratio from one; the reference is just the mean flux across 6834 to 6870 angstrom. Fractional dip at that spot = -0.003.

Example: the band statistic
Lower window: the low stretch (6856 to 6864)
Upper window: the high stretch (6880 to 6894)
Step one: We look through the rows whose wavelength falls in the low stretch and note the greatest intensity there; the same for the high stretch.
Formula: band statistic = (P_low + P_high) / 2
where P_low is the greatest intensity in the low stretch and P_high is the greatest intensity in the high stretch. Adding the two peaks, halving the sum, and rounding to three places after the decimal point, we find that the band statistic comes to 0.710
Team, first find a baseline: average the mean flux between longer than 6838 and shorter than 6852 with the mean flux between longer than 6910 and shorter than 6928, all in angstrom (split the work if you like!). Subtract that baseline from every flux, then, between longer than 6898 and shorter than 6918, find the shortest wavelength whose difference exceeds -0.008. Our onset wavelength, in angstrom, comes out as 6899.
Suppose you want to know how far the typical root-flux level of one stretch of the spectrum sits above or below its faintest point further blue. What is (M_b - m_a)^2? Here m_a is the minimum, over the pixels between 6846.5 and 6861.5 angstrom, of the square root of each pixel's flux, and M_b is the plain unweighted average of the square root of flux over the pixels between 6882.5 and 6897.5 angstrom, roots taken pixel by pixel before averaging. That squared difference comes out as 0.0025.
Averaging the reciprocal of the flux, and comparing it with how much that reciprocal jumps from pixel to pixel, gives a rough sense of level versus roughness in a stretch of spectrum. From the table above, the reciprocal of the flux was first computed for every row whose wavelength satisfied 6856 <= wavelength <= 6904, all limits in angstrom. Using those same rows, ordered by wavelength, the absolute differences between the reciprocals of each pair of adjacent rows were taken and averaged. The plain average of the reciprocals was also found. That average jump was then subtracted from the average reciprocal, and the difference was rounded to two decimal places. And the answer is 1.38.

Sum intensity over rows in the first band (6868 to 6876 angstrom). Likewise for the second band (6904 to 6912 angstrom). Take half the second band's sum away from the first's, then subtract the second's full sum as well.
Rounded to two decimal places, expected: -1.15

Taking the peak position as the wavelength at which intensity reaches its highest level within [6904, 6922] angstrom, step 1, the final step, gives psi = 6905 angstrom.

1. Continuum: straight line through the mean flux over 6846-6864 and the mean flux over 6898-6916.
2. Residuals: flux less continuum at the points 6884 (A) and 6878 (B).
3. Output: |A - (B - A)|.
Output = 0.013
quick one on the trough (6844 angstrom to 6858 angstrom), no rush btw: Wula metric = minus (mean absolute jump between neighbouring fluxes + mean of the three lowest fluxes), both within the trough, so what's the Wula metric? -0.690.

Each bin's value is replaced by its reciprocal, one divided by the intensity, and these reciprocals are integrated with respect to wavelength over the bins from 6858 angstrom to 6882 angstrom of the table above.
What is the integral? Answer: 35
